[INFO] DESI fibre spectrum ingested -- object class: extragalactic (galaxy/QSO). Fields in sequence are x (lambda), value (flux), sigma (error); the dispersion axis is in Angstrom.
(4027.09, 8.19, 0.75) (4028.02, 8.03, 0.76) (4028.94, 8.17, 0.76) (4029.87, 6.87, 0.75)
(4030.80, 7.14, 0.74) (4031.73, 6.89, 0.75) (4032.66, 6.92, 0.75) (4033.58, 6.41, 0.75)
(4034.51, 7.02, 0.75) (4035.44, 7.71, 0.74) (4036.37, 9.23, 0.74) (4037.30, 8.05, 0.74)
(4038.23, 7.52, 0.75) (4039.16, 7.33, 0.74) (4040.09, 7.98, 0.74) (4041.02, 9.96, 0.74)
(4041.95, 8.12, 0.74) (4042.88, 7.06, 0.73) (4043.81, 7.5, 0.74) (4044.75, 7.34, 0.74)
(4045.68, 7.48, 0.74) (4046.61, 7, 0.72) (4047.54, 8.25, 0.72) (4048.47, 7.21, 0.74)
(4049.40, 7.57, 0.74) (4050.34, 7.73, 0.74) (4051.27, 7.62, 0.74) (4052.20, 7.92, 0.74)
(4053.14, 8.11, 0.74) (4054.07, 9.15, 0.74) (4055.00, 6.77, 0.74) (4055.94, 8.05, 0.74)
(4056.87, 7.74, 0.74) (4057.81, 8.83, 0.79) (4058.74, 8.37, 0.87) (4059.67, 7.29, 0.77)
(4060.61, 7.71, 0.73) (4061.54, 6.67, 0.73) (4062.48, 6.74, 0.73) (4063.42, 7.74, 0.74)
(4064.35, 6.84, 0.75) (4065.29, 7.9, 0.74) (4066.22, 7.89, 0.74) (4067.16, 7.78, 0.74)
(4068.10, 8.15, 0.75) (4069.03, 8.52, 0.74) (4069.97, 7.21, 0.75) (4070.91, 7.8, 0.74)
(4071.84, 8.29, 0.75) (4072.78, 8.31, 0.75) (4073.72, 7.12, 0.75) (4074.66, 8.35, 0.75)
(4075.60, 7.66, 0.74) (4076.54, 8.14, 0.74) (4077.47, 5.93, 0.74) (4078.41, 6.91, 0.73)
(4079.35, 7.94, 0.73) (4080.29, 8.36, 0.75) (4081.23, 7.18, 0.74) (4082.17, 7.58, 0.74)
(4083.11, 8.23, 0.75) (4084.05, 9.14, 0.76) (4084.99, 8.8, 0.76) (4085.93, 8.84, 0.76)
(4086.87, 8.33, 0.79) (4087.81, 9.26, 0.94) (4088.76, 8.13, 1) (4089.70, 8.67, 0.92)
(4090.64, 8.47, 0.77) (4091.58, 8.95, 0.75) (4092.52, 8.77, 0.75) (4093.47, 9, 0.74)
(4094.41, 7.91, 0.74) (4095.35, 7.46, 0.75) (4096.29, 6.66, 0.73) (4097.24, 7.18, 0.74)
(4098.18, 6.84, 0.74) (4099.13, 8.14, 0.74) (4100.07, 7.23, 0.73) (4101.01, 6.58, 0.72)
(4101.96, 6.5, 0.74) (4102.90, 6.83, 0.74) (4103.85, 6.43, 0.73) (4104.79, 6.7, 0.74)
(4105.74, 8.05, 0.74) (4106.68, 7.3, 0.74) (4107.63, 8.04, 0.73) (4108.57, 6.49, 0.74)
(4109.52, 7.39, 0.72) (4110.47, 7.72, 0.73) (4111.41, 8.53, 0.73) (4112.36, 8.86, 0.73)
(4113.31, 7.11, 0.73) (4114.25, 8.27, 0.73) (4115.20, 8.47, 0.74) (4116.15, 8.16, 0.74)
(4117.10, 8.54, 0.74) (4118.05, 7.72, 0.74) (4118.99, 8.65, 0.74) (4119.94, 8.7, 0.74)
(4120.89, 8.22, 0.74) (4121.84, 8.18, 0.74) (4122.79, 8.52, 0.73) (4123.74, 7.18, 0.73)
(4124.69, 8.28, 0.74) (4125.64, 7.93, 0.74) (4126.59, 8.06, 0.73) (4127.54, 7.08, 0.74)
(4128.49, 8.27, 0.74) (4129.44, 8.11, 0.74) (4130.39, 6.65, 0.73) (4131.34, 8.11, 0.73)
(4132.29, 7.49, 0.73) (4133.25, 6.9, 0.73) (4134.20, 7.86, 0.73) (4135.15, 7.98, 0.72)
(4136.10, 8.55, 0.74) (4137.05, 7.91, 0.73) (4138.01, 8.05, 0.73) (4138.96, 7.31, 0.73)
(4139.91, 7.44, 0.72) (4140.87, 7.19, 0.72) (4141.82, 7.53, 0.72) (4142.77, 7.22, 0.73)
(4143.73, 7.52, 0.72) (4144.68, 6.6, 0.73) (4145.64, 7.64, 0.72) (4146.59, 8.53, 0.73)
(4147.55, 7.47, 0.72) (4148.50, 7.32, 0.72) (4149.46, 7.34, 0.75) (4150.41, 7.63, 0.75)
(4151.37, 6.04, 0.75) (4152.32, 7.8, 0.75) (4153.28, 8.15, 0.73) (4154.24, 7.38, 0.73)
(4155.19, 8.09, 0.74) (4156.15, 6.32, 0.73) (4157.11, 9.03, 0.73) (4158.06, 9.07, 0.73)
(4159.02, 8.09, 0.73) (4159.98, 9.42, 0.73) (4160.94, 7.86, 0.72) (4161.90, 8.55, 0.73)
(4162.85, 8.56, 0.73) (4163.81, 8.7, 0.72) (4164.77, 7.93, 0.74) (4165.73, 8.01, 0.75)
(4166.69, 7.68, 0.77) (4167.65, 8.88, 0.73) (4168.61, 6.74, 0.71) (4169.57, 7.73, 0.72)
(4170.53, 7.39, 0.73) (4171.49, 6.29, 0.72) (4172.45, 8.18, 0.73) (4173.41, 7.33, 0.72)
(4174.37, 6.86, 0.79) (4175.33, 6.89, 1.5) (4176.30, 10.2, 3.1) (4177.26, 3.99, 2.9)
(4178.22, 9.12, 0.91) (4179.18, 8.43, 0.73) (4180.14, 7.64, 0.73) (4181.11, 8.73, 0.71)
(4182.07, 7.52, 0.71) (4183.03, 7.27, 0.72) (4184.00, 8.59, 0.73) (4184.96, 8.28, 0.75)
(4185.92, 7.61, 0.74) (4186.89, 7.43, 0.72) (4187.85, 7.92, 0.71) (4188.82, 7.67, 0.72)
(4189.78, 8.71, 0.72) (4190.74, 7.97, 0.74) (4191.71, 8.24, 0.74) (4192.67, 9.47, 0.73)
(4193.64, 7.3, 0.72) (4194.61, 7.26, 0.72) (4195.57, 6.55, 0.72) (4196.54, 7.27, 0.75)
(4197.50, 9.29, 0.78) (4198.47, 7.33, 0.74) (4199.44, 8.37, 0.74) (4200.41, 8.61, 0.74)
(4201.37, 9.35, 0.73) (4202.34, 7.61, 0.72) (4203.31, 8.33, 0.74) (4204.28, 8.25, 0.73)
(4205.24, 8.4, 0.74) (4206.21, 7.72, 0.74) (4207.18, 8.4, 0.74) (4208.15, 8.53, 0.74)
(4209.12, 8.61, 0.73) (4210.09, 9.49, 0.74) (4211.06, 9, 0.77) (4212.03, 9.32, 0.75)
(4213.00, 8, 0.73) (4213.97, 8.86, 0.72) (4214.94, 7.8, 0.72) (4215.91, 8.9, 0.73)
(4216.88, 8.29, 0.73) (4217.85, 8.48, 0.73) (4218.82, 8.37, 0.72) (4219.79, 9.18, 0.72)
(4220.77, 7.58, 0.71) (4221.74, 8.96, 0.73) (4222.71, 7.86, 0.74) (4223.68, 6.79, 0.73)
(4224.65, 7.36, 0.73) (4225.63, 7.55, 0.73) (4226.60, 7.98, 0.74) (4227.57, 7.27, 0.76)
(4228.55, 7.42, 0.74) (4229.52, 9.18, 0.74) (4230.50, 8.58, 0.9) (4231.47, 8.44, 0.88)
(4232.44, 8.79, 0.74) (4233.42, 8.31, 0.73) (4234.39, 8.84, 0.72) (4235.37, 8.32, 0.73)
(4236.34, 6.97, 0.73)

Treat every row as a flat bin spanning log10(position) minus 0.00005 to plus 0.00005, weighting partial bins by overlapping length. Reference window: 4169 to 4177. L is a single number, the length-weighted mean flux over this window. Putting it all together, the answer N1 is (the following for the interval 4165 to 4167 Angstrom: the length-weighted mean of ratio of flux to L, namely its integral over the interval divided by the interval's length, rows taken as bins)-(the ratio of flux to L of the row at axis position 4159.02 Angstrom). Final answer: -0.03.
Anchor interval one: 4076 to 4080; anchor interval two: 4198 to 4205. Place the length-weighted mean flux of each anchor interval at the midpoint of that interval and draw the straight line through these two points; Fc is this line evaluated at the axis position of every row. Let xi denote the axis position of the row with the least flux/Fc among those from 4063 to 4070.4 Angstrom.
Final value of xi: 4064.35 Angstrom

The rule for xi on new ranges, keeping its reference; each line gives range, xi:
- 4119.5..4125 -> 4123.74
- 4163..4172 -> 4171.49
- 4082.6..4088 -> 4083.11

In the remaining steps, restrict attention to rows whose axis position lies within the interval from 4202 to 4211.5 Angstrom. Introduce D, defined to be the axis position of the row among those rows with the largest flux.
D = 4210.09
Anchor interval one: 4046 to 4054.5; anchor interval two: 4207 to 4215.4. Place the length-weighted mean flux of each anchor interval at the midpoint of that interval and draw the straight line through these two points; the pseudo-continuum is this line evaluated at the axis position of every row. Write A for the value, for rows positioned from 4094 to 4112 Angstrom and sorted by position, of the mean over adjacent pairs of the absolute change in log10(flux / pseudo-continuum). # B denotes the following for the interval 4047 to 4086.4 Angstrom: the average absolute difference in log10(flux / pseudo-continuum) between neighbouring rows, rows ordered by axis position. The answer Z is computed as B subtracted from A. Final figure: 0.001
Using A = 0.041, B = 0.040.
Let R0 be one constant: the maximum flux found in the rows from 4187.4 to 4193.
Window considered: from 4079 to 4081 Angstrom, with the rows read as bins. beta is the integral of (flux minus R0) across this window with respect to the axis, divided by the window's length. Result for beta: -1.4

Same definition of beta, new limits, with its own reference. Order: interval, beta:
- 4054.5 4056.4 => -2.0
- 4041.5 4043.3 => -1.9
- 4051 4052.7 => -1.7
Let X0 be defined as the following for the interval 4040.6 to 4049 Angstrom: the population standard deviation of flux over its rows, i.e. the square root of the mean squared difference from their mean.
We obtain 0.9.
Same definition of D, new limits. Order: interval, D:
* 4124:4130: 4124.69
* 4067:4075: 4069.03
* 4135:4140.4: 4136.10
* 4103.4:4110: 4105.74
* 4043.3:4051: 4047.54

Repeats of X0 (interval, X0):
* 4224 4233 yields 0.7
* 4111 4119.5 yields 0.5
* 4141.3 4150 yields 0.5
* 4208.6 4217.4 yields 0.5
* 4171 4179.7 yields 1.7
